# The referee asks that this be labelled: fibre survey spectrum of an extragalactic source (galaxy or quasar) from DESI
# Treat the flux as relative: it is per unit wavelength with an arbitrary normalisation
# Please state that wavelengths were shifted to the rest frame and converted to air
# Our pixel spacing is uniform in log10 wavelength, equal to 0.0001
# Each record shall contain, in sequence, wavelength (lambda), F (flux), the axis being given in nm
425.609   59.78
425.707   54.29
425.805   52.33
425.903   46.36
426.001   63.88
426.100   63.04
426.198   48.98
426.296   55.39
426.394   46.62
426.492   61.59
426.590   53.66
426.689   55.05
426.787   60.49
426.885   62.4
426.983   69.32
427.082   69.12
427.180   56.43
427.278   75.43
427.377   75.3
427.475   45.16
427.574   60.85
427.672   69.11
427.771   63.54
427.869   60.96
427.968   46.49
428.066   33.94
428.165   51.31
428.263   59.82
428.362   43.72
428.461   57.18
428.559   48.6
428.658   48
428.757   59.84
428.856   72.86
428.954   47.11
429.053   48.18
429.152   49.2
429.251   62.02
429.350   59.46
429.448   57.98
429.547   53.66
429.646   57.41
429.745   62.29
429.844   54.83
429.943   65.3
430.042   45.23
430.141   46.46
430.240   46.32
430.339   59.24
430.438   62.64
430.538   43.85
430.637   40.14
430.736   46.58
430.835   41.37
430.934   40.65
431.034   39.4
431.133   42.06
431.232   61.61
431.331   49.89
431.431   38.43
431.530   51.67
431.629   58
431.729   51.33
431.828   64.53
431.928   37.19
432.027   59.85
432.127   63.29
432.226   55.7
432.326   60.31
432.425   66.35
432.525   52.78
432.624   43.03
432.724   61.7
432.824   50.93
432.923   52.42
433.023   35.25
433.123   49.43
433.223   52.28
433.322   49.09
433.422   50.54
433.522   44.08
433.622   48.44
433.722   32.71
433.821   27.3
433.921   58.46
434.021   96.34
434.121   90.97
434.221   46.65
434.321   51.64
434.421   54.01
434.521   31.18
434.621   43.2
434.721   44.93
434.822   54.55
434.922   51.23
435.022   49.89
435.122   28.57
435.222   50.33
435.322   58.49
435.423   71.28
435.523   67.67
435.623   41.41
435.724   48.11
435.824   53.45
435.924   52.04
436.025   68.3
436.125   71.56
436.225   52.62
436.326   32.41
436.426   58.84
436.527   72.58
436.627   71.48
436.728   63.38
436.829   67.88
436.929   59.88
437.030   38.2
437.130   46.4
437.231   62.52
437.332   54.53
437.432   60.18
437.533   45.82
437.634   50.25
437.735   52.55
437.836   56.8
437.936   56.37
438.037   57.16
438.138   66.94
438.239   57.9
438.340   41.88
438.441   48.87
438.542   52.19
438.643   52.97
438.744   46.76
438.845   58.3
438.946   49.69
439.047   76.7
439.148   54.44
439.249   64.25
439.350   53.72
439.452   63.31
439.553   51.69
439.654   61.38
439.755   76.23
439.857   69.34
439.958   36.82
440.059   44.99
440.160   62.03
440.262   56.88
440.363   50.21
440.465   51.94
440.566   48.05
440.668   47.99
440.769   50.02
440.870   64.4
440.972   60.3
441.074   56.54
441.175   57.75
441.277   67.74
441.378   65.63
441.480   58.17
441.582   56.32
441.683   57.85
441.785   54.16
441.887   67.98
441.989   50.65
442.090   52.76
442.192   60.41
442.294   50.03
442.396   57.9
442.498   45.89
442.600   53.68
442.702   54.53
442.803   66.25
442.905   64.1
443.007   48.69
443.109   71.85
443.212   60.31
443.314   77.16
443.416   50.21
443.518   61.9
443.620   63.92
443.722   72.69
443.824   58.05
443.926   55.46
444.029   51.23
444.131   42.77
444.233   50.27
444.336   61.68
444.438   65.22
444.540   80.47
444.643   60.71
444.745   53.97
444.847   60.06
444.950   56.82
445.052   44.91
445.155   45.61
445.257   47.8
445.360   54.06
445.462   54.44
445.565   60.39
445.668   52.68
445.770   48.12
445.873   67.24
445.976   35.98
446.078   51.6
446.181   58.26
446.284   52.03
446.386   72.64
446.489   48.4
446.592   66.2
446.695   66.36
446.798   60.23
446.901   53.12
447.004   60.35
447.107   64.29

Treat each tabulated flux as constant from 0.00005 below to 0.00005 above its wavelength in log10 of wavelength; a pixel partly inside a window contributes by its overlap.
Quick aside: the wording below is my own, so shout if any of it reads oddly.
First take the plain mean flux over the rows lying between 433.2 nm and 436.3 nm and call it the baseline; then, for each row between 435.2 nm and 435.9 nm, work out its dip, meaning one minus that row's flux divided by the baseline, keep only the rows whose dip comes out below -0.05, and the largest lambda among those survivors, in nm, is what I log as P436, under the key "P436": 435.523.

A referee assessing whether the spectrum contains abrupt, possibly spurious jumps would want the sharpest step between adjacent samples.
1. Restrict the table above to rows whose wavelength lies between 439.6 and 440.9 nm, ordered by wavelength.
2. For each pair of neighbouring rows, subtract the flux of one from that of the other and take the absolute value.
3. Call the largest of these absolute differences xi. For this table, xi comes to 33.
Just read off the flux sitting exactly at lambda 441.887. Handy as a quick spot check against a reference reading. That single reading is 67.98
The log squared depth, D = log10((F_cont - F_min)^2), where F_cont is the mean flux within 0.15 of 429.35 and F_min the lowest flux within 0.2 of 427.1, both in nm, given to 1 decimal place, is 1.1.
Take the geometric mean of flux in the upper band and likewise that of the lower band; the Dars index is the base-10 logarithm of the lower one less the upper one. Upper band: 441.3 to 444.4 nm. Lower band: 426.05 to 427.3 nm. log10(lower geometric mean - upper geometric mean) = 0.24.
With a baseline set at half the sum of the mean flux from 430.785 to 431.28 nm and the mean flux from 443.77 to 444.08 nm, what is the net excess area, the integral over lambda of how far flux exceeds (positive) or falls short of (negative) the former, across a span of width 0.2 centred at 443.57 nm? 2.6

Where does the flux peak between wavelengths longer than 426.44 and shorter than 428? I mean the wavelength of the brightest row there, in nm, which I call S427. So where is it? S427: 427.278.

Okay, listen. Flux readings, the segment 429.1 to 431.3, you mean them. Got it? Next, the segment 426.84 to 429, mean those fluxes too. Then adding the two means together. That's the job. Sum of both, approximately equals 109.7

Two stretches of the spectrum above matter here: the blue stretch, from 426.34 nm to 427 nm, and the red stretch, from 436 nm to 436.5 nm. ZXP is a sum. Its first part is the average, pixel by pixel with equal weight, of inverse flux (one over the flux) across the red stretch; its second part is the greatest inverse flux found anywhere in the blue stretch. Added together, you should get 0.0405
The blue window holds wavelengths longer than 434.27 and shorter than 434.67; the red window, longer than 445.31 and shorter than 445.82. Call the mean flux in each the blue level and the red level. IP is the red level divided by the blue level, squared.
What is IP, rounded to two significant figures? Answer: 1.4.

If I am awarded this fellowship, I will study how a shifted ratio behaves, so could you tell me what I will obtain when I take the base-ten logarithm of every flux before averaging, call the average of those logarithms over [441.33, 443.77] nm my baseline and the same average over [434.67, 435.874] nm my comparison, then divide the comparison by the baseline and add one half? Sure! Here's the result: 1.462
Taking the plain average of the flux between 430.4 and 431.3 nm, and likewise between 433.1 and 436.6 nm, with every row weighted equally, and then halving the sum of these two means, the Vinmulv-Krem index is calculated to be 50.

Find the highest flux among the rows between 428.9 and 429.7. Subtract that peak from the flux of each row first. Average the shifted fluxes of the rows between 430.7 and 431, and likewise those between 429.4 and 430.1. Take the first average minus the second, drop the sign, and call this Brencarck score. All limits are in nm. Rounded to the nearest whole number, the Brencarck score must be 14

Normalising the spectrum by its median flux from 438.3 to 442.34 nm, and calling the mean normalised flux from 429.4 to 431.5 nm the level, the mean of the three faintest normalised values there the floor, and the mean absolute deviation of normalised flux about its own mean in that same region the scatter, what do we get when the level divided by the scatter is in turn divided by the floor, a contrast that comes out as 9.0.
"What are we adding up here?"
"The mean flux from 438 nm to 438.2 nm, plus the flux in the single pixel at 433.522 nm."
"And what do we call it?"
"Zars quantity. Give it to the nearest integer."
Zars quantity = 106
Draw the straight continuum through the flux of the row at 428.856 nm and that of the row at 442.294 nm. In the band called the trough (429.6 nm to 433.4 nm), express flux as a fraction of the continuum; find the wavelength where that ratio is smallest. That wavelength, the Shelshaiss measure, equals 433.023 nm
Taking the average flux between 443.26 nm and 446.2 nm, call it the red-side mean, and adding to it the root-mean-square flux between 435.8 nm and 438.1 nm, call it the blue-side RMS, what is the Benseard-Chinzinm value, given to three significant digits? 114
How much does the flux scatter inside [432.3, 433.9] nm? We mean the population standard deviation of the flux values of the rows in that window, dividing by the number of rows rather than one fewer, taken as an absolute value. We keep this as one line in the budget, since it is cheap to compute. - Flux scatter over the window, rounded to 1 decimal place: 10.0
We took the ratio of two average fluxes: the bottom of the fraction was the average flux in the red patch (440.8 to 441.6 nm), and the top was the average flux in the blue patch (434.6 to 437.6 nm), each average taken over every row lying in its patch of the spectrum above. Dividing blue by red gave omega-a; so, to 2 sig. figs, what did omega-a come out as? 0.90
